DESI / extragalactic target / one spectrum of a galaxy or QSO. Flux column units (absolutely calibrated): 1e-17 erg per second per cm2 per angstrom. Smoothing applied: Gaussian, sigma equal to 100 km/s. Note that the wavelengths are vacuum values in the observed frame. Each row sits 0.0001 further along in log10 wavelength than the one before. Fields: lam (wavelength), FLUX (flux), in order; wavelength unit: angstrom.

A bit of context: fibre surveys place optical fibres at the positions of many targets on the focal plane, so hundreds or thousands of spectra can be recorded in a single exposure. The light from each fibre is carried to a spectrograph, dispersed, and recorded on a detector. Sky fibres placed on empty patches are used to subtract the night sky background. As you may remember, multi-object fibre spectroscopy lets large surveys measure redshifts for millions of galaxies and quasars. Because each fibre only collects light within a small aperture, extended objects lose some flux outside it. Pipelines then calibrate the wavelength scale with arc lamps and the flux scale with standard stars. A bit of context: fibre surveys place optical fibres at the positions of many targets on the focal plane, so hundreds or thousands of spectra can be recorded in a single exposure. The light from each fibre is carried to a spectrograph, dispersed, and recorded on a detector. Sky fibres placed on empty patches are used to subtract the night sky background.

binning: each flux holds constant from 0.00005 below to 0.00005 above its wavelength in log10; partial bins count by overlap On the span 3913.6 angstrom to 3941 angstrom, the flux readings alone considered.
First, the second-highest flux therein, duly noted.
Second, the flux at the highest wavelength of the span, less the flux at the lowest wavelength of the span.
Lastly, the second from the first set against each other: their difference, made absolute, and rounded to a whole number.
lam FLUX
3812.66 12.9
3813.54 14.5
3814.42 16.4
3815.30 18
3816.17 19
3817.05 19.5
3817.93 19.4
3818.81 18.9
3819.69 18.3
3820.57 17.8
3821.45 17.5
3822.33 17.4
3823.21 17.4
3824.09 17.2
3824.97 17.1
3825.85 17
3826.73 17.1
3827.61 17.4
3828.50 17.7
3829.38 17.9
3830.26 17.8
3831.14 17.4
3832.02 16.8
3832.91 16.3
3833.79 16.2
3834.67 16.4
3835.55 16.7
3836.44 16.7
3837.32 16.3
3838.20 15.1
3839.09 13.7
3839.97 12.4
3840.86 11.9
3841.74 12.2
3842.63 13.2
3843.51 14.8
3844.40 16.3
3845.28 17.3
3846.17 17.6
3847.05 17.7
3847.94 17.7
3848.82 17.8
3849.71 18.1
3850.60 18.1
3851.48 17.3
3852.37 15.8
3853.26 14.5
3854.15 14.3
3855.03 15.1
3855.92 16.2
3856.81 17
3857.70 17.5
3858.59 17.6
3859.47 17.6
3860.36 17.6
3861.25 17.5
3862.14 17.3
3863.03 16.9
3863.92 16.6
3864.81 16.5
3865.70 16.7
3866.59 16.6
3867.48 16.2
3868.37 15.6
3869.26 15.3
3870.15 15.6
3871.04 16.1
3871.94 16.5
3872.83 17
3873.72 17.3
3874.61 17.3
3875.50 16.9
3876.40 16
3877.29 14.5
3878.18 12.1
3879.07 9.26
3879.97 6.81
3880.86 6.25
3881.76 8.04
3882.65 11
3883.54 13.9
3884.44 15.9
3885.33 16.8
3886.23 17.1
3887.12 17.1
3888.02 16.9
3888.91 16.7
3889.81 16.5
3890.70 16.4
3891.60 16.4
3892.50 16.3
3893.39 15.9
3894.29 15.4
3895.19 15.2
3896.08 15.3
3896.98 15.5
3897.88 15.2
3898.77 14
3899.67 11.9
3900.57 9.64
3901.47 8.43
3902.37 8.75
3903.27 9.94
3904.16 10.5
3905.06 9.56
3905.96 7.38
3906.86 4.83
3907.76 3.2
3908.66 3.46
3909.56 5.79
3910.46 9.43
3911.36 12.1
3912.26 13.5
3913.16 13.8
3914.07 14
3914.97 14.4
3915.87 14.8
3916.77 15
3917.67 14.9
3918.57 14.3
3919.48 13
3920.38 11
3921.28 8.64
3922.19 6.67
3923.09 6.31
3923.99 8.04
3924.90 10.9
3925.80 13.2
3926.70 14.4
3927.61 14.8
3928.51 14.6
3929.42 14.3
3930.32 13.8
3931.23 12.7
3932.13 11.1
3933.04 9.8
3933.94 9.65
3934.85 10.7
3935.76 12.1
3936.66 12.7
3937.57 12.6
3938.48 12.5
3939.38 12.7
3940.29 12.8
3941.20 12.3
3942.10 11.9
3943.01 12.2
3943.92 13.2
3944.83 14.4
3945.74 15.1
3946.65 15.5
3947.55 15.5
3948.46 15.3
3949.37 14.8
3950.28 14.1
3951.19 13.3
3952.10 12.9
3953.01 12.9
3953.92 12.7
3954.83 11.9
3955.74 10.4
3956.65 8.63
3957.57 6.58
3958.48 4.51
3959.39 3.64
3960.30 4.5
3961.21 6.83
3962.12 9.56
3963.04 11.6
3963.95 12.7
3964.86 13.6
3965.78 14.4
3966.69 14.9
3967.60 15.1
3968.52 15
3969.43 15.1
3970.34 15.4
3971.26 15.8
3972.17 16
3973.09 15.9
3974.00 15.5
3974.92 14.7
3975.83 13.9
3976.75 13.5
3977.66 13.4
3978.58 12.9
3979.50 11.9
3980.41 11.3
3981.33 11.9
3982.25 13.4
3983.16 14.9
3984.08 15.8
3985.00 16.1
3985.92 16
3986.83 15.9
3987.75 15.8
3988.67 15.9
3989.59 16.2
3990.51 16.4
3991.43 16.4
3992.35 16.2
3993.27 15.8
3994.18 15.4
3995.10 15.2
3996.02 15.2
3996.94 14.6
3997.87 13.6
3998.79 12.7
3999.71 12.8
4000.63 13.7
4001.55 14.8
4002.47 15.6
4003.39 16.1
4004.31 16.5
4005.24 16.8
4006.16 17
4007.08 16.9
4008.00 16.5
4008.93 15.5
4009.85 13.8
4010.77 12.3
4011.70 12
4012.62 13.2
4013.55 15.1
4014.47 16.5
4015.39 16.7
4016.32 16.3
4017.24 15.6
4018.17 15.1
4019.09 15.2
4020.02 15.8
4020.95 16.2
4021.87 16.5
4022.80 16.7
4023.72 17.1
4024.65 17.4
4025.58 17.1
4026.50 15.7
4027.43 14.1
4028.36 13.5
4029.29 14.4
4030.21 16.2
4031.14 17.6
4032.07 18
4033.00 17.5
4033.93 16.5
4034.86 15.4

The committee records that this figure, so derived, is 16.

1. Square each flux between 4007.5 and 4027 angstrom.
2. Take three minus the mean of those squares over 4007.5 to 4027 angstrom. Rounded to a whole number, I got -241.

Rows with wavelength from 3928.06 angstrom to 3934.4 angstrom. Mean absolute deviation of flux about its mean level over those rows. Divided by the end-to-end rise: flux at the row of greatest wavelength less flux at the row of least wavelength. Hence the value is -0.36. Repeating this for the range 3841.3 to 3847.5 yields 0.34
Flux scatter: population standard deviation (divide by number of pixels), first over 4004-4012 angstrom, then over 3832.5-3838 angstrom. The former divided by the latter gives 9.7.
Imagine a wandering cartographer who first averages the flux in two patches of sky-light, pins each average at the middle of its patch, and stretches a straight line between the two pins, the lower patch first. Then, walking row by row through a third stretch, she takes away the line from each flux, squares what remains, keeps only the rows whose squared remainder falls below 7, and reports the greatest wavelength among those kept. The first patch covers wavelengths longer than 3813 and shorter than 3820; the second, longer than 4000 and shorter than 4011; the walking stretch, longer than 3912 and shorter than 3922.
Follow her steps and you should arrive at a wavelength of 3918.57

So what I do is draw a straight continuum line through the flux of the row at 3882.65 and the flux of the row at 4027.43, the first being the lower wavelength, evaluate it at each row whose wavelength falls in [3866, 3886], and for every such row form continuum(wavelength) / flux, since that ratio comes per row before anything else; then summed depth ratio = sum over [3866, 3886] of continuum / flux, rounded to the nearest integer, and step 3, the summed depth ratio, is 19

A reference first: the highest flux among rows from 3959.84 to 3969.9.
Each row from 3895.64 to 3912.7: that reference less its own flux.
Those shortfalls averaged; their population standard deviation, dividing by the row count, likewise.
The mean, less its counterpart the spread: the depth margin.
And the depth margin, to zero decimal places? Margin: 1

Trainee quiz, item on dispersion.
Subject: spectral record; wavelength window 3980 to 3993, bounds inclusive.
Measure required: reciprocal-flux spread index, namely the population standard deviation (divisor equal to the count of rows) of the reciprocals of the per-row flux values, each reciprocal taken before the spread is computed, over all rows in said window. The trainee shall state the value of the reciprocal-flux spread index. 0.009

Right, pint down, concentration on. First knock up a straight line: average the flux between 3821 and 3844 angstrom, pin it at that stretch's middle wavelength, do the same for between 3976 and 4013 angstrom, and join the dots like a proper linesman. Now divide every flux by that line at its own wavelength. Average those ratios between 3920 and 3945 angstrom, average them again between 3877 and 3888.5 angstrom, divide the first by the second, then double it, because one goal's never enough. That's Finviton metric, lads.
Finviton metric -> 1.90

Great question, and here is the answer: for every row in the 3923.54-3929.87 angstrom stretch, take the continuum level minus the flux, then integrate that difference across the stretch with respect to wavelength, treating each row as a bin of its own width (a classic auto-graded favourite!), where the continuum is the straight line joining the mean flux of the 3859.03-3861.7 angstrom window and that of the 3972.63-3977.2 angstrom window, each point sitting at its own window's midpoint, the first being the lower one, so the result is 19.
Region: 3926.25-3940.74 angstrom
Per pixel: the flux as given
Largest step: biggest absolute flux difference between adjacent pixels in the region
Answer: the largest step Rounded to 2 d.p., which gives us 1.60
